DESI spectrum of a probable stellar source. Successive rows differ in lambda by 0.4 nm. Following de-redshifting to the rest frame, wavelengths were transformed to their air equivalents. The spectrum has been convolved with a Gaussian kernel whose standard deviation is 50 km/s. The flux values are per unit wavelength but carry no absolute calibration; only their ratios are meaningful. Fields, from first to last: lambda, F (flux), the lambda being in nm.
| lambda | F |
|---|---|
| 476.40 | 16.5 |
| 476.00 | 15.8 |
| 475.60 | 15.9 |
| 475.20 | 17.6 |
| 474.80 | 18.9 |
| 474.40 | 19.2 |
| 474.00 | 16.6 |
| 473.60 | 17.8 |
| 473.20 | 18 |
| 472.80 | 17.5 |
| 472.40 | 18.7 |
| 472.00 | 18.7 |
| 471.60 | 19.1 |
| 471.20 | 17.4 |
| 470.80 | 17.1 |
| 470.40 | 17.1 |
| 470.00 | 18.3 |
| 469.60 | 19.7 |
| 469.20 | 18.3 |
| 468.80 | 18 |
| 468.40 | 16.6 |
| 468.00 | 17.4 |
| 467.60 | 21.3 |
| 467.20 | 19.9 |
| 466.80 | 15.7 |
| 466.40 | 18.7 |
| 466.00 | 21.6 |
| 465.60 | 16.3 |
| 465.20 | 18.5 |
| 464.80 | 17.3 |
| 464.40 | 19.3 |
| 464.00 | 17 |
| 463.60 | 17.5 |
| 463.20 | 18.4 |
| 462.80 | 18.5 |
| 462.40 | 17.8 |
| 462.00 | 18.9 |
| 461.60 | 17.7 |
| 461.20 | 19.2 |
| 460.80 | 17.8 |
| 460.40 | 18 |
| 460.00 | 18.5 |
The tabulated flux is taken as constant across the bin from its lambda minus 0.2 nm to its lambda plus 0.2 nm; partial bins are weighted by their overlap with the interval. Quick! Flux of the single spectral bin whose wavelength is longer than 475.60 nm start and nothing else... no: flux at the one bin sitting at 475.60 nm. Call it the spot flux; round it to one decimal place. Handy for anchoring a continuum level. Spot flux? 15.9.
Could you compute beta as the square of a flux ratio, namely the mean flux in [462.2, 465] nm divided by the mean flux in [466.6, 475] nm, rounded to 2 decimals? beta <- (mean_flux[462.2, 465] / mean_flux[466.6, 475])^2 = 0.98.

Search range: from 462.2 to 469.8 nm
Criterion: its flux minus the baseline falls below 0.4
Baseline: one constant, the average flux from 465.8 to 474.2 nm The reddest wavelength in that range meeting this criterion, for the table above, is 469.20 nm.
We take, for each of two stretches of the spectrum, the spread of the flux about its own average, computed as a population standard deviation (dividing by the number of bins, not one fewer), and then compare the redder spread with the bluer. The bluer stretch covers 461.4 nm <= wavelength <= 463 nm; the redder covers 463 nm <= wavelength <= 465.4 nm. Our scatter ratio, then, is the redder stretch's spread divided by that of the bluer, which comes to 1.6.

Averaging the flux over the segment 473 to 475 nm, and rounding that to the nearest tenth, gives 18.1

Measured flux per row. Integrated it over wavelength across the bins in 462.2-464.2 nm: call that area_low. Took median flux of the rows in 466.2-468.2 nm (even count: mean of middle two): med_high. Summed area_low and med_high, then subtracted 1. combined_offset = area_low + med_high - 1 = 53.4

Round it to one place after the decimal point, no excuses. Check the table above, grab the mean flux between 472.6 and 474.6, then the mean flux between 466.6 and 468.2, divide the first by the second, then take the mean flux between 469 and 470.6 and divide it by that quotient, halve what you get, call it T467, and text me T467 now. 9.6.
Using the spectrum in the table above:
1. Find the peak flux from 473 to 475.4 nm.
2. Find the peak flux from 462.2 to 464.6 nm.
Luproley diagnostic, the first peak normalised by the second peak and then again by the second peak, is 0.052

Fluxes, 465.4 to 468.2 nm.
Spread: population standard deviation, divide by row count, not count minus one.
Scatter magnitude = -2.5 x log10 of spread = -0.8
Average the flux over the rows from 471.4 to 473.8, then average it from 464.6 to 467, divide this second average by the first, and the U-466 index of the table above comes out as 0.985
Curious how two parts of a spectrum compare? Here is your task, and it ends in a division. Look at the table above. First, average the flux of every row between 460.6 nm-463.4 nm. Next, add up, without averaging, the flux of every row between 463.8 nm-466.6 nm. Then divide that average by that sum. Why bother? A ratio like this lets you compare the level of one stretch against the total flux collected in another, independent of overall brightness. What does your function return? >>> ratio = 0.142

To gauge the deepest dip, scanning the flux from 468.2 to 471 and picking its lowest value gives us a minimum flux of 16.6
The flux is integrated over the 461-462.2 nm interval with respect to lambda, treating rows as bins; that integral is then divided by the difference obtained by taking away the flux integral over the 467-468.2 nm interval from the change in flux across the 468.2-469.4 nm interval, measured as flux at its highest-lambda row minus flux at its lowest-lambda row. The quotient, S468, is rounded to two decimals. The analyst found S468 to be -1.03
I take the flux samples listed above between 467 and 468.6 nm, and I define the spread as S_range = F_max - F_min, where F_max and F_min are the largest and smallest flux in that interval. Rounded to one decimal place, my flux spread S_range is 4.7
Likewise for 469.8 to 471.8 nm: 2.0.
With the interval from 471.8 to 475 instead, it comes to 2.6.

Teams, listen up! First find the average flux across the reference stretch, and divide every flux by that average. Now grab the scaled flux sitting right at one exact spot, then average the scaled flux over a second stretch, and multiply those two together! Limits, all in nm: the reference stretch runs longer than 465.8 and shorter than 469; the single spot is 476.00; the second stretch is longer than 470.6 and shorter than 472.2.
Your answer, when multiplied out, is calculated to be 0.82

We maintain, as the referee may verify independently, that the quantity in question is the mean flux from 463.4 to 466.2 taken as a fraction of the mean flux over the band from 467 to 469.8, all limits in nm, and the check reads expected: 0.97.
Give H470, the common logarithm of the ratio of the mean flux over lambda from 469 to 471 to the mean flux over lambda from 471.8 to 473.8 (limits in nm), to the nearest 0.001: -0.001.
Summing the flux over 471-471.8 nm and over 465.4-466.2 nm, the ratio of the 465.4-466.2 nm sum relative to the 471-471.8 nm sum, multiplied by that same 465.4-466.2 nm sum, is 39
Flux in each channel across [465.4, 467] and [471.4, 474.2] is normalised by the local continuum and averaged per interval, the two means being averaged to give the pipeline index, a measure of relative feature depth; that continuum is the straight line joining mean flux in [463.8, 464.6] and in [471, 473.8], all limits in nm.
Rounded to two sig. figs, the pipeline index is 0.99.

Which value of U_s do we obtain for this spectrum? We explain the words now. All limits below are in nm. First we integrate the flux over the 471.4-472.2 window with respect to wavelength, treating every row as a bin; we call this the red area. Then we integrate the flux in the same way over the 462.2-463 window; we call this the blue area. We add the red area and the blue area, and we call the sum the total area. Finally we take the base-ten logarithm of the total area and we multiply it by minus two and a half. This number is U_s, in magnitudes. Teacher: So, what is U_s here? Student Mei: -3.68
